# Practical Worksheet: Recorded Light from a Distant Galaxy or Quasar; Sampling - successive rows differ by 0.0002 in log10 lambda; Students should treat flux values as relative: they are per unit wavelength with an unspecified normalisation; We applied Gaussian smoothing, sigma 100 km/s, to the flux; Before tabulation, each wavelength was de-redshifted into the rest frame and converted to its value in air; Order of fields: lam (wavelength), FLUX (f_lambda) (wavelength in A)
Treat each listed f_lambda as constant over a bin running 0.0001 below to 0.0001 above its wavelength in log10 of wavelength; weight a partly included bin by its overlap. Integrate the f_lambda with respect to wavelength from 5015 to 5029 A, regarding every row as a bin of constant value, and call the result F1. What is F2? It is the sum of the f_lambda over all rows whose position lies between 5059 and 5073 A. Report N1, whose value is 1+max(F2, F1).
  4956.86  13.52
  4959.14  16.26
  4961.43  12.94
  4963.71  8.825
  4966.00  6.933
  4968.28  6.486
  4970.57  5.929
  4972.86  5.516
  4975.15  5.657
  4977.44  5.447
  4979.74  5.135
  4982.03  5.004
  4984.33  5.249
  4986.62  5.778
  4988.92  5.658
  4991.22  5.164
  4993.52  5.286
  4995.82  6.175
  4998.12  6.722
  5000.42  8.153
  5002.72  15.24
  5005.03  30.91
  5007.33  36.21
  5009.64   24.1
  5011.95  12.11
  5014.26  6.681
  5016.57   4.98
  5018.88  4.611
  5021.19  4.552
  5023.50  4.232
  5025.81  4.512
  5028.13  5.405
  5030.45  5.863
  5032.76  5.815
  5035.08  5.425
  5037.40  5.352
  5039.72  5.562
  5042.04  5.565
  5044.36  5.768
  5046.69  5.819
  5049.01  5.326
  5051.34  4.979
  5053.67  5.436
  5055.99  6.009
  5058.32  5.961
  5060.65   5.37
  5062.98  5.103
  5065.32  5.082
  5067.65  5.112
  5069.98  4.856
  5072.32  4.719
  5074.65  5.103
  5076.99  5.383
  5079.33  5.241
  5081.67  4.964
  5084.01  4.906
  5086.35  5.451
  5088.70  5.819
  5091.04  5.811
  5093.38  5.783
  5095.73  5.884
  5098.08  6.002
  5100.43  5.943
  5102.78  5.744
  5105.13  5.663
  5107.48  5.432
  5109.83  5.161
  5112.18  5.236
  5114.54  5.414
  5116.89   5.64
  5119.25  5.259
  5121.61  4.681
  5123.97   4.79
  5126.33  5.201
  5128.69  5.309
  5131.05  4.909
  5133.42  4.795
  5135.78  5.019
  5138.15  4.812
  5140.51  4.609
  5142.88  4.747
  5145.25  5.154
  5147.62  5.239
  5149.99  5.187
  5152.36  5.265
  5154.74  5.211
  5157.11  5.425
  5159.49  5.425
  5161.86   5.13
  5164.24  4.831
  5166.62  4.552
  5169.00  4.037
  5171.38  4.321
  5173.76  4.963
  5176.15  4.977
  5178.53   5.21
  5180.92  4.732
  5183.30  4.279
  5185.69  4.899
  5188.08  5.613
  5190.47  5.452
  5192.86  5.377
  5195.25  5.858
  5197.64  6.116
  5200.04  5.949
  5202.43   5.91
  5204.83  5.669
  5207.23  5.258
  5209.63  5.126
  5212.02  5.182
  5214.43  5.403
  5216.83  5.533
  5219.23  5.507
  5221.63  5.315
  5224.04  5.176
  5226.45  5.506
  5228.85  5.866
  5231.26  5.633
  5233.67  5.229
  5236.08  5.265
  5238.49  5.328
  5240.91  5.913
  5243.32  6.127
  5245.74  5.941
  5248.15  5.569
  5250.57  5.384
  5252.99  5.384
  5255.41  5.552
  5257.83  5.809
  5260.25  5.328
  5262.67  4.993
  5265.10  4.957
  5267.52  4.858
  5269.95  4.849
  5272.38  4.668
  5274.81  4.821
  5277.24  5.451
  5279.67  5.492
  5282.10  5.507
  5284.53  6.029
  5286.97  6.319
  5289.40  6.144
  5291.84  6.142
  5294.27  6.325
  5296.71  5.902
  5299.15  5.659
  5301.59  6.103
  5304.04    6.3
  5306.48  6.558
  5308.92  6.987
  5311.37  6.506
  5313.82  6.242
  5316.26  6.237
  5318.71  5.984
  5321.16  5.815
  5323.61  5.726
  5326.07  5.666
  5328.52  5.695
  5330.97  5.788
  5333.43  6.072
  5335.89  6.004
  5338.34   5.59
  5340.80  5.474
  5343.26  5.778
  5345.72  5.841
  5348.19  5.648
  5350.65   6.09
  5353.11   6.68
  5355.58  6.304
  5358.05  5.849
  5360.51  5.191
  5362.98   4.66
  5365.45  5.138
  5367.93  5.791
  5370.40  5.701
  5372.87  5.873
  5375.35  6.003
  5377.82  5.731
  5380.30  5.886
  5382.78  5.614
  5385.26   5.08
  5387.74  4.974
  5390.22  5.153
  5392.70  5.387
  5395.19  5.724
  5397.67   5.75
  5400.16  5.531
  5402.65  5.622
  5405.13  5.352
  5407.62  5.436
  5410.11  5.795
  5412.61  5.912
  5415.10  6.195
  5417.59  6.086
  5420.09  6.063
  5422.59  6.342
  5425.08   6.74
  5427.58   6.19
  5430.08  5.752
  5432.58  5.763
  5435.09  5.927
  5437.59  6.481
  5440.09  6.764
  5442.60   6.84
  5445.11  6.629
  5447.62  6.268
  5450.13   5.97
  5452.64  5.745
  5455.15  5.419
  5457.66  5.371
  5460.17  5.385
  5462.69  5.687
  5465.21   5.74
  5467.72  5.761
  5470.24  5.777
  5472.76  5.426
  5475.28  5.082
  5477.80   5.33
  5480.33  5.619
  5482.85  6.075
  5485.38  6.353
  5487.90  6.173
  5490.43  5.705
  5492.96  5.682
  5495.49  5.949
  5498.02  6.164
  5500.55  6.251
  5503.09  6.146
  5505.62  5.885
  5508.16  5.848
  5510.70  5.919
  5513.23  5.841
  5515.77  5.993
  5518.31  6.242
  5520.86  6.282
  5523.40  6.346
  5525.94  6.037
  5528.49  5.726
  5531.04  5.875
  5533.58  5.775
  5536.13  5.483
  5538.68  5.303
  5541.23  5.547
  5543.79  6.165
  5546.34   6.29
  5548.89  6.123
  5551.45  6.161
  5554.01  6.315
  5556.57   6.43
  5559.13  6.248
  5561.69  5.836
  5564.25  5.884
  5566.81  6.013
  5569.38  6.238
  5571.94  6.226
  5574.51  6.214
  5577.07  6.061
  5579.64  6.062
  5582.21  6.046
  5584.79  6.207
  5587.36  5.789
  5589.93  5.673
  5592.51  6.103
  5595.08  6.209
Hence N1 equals 68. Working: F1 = 67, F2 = 30.2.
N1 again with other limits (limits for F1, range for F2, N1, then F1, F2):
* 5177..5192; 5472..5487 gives 77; 76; 33.9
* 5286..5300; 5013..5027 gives 86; 85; 29.6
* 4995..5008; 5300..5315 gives 220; 219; 38.7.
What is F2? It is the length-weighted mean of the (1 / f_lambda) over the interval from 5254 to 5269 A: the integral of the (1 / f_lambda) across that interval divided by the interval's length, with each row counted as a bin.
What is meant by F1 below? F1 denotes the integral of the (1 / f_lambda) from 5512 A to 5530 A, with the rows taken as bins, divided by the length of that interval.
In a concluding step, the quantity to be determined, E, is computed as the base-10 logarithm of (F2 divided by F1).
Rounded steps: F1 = 0.165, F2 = 0.192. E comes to 0.065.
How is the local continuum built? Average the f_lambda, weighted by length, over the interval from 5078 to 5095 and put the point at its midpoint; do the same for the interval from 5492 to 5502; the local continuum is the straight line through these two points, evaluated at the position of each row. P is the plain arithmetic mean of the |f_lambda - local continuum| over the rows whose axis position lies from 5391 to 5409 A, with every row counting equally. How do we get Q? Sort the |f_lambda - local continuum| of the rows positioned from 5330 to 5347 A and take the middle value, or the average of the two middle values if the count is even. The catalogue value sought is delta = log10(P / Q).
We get 0.22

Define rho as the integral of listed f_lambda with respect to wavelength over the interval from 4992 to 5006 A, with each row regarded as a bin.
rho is 163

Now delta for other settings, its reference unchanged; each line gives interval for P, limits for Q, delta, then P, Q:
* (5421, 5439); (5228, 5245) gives 0.02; 0.344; 0.33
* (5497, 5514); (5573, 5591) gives 0.31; 0.164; 0.08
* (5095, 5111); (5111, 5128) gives 0.14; 0.328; 0.24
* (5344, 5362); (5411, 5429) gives 0.12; 0.354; 0.27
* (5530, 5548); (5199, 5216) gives 0.04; 0.383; 0.35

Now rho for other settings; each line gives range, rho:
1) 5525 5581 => 336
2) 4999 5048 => 480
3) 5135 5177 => 207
